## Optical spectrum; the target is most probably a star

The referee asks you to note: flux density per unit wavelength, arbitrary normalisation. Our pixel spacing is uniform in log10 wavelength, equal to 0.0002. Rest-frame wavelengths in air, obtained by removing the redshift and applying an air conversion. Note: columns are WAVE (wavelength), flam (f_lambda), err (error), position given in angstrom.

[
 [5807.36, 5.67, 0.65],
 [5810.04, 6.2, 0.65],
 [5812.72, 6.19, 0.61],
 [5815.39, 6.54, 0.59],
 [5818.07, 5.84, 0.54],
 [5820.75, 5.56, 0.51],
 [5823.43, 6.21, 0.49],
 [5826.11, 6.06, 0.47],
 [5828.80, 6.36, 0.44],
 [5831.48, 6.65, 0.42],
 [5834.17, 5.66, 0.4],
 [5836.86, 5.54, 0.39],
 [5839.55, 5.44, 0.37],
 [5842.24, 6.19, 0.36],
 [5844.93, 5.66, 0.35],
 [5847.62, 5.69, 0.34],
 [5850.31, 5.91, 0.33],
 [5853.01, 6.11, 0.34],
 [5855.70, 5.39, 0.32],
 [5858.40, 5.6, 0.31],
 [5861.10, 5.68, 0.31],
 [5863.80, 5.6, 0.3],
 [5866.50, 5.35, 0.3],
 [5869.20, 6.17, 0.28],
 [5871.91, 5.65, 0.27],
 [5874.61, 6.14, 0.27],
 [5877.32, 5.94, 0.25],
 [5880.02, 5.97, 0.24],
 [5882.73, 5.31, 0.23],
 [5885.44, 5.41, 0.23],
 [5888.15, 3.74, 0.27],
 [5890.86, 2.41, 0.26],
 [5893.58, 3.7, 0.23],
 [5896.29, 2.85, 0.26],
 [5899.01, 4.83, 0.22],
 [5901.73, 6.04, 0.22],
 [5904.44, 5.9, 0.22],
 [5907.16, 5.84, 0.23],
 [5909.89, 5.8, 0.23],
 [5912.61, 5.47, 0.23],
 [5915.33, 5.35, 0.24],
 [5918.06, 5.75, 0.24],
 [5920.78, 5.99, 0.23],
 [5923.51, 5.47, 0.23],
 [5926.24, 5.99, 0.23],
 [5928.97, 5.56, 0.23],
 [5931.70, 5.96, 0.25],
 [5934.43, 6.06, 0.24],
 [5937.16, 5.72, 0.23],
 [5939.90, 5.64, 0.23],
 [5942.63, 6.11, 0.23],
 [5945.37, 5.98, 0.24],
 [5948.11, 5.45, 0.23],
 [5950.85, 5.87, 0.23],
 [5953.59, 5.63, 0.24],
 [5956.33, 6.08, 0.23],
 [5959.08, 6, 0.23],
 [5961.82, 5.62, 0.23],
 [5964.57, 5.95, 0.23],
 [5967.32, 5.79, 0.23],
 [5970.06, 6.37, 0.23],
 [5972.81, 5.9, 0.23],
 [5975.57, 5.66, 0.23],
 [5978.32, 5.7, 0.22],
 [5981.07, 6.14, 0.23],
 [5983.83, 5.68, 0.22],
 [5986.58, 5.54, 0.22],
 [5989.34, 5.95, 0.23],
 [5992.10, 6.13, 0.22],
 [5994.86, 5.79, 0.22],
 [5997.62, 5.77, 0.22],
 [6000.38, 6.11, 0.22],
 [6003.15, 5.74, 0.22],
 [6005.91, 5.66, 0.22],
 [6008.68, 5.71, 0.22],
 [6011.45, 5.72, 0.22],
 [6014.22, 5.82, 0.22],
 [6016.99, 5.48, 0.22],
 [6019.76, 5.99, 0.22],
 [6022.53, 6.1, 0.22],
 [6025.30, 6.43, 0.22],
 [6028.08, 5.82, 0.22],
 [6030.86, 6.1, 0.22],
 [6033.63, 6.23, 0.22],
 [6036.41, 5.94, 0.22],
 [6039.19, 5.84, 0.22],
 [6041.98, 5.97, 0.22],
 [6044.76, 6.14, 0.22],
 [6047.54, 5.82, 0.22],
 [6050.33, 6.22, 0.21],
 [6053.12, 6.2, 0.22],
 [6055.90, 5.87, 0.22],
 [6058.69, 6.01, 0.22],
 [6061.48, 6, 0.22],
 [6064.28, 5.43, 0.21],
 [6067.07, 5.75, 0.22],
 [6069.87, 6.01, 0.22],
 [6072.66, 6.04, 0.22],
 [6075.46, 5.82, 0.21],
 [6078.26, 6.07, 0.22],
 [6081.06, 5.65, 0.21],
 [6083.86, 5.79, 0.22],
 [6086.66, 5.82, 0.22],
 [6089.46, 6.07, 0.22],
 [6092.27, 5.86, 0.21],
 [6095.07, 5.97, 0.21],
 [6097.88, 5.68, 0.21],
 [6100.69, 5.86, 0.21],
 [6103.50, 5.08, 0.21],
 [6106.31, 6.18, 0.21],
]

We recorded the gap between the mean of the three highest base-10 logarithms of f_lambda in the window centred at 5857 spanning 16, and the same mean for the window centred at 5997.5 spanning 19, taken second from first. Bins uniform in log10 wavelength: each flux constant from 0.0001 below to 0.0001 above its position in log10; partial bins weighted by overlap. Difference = -0.01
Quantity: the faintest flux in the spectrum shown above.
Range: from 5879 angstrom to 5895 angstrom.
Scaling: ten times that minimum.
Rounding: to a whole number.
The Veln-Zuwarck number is 24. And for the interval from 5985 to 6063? 55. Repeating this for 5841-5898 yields 24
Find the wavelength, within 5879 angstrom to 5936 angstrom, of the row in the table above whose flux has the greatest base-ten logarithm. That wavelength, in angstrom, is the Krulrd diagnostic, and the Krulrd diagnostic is 5934.43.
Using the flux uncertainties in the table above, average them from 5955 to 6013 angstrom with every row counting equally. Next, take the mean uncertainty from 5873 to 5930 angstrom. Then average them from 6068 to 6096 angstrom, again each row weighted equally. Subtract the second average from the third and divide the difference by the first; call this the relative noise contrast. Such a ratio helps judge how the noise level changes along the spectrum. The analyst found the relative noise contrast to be -0.1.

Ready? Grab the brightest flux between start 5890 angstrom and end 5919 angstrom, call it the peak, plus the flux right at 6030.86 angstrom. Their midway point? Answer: 6.07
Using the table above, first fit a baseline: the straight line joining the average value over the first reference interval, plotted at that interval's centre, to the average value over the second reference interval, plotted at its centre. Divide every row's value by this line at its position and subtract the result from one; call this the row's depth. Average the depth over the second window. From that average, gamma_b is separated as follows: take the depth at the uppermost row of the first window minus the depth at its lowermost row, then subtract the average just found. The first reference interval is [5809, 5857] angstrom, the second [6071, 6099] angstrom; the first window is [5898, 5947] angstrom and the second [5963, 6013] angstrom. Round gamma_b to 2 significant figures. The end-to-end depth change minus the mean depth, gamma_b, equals -0.21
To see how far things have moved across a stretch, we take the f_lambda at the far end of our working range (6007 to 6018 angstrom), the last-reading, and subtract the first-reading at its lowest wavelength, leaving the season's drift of -0.2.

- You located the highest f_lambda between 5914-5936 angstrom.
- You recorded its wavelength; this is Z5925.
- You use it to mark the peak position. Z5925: 5934.43 angstrom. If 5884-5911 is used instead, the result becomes 5901.73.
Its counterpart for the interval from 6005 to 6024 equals 6022.53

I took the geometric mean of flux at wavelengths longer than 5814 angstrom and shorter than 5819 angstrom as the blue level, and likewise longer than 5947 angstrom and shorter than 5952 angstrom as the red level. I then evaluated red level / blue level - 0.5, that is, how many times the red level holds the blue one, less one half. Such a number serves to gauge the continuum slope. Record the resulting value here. 0.415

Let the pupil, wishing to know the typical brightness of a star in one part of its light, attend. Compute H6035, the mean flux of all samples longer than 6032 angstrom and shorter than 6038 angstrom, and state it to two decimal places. 6.09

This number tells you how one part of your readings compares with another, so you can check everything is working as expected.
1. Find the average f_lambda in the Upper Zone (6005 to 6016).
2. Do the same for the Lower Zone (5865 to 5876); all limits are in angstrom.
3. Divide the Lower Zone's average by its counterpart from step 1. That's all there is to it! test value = 1.02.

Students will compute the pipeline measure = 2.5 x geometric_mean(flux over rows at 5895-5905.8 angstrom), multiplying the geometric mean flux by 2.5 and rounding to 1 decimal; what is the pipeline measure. 11.8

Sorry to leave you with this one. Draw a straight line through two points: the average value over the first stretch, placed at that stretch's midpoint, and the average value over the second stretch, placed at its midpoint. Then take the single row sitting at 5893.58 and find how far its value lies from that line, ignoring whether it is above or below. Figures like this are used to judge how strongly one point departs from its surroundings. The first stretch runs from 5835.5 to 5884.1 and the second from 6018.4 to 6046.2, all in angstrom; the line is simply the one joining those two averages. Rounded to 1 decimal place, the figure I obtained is 2.1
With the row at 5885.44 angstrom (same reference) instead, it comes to 0.4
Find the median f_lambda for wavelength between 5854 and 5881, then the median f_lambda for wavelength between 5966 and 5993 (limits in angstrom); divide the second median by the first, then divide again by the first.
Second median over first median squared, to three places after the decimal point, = 0.182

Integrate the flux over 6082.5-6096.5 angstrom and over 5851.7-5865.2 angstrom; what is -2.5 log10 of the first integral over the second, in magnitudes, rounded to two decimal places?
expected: -0.08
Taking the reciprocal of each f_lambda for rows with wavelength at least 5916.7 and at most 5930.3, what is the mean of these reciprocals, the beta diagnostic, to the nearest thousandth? 0.174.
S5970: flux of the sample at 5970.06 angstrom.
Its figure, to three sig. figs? 6.37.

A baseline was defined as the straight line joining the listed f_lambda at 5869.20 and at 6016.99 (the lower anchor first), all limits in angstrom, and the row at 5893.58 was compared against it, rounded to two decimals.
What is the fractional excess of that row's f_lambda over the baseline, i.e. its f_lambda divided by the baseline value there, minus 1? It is -0.39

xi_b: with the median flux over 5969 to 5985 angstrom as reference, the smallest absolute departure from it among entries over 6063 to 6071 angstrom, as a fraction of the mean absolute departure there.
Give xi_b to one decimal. 0.2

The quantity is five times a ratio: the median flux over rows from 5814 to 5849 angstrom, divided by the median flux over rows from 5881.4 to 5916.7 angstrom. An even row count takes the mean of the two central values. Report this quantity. 5.46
